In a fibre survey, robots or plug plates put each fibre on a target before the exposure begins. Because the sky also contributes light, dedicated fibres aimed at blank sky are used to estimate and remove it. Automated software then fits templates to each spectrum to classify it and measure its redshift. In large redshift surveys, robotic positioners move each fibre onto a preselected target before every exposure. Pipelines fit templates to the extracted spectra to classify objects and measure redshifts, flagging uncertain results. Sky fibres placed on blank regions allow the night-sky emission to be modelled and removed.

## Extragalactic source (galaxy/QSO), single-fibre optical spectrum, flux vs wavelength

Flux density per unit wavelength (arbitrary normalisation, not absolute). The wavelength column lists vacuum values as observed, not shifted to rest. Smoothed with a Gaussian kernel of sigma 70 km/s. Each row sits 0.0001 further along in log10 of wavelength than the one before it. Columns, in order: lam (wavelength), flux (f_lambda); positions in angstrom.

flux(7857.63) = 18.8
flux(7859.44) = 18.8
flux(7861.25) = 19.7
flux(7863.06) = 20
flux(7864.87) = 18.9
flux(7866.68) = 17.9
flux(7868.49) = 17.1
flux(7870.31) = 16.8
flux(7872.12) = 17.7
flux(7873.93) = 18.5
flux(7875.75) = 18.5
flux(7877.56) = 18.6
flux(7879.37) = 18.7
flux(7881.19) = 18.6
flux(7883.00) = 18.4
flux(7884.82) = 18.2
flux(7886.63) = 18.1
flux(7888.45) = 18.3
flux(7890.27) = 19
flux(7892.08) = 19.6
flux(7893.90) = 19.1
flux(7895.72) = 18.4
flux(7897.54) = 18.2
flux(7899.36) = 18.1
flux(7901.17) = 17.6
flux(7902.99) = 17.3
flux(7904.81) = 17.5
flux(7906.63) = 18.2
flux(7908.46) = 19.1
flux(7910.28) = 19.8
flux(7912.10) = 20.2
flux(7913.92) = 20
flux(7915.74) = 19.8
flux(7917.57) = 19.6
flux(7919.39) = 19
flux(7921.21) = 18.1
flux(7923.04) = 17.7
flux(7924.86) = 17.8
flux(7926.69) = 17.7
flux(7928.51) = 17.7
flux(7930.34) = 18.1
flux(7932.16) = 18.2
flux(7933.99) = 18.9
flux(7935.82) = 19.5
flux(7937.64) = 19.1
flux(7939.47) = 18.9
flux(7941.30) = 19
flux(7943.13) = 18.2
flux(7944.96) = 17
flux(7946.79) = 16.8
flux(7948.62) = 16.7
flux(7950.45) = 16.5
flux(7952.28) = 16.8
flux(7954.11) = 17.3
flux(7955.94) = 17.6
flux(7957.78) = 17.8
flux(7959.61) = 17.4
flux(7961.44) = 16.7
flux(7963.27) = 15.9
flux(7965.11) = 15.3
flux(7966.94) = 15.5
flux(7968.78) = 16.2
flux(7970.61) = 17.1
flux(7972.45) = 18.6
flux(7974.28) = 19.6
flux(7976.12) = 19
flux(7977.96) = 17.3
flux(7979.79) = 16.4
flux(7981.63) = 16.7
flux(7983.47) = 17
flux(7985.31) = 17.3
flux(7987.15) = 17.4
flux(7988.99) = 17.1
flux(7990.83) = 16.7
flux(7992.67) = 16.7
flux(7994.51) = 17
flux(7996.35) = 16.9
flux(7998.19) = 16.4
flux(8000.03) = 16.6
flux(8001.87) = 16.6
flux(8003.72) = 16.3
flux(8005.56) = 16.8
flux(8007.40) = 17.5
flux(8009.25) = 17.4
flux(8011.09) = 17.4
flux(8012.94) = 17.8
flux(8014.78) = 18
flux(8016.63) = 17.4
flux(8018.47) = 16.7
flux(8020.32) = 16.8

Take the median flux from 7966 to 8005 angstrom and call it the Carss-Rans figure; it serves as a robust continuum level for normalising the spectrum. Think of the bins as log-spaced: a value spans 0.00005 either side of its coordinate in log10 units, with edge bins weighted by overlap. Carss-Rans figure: 16.9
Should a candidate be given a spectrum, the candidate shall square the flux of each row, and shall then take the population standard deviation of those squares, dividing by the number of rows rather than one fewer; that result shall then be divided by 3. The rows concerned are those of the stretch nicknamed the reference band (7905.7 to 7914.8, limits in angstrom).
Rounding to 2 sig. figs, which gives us 9.4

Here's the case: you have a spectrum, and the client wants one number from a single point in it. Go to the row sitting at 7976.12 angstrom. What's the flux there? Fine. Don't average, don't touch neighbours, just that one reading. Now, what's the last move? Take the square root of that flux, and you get 4.4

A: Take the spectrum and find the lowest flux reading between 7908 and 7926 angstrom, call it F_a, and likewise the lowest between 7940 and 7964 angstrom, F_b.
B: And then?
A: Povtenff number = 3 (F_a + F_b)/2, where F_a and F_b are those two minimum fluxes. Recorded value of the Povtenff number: 50.4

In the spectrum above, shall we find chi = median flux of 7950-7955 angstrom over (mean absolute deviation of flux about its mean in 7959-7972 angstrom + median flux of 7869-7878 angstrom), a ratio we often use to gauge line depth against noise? 0.877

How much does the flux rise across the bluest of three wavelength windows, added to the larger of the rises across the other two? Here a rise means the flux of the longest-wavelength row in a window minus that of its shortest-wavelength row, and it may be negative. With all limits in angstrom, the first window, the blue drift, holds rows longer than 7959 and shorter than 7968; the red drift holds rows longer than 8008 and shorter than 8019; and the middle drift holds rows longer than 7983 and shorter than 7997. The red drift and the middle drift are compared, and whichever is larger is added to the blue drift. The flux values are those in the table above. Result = -2.0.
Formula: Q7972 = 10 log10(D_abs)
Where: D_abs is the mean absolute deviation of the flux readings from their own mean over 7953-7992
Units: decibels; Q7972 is -1.2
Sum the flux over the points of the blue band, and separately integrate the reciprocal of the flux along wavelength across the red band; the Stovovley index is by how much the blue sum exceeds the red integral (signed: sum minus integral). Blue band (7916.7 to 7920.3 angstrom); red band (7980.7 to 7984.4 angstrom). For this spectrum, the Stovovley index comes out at 38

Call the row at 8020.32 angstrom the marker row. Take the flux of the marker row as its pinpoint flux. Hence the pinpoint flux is 16.8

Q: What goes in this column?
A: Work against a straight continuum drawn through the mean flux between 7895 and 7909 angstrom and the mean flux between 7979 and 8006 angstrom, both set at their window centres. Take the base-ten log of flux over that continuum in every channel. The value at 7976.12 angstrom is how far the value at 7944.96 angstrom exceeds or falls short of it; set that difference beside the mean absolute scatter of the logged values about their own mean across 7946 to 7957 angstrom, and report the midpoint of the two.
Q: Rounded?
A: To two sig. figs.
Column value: -0.025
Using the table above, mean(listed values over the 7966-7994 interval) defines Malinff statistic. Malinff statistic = 17.2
